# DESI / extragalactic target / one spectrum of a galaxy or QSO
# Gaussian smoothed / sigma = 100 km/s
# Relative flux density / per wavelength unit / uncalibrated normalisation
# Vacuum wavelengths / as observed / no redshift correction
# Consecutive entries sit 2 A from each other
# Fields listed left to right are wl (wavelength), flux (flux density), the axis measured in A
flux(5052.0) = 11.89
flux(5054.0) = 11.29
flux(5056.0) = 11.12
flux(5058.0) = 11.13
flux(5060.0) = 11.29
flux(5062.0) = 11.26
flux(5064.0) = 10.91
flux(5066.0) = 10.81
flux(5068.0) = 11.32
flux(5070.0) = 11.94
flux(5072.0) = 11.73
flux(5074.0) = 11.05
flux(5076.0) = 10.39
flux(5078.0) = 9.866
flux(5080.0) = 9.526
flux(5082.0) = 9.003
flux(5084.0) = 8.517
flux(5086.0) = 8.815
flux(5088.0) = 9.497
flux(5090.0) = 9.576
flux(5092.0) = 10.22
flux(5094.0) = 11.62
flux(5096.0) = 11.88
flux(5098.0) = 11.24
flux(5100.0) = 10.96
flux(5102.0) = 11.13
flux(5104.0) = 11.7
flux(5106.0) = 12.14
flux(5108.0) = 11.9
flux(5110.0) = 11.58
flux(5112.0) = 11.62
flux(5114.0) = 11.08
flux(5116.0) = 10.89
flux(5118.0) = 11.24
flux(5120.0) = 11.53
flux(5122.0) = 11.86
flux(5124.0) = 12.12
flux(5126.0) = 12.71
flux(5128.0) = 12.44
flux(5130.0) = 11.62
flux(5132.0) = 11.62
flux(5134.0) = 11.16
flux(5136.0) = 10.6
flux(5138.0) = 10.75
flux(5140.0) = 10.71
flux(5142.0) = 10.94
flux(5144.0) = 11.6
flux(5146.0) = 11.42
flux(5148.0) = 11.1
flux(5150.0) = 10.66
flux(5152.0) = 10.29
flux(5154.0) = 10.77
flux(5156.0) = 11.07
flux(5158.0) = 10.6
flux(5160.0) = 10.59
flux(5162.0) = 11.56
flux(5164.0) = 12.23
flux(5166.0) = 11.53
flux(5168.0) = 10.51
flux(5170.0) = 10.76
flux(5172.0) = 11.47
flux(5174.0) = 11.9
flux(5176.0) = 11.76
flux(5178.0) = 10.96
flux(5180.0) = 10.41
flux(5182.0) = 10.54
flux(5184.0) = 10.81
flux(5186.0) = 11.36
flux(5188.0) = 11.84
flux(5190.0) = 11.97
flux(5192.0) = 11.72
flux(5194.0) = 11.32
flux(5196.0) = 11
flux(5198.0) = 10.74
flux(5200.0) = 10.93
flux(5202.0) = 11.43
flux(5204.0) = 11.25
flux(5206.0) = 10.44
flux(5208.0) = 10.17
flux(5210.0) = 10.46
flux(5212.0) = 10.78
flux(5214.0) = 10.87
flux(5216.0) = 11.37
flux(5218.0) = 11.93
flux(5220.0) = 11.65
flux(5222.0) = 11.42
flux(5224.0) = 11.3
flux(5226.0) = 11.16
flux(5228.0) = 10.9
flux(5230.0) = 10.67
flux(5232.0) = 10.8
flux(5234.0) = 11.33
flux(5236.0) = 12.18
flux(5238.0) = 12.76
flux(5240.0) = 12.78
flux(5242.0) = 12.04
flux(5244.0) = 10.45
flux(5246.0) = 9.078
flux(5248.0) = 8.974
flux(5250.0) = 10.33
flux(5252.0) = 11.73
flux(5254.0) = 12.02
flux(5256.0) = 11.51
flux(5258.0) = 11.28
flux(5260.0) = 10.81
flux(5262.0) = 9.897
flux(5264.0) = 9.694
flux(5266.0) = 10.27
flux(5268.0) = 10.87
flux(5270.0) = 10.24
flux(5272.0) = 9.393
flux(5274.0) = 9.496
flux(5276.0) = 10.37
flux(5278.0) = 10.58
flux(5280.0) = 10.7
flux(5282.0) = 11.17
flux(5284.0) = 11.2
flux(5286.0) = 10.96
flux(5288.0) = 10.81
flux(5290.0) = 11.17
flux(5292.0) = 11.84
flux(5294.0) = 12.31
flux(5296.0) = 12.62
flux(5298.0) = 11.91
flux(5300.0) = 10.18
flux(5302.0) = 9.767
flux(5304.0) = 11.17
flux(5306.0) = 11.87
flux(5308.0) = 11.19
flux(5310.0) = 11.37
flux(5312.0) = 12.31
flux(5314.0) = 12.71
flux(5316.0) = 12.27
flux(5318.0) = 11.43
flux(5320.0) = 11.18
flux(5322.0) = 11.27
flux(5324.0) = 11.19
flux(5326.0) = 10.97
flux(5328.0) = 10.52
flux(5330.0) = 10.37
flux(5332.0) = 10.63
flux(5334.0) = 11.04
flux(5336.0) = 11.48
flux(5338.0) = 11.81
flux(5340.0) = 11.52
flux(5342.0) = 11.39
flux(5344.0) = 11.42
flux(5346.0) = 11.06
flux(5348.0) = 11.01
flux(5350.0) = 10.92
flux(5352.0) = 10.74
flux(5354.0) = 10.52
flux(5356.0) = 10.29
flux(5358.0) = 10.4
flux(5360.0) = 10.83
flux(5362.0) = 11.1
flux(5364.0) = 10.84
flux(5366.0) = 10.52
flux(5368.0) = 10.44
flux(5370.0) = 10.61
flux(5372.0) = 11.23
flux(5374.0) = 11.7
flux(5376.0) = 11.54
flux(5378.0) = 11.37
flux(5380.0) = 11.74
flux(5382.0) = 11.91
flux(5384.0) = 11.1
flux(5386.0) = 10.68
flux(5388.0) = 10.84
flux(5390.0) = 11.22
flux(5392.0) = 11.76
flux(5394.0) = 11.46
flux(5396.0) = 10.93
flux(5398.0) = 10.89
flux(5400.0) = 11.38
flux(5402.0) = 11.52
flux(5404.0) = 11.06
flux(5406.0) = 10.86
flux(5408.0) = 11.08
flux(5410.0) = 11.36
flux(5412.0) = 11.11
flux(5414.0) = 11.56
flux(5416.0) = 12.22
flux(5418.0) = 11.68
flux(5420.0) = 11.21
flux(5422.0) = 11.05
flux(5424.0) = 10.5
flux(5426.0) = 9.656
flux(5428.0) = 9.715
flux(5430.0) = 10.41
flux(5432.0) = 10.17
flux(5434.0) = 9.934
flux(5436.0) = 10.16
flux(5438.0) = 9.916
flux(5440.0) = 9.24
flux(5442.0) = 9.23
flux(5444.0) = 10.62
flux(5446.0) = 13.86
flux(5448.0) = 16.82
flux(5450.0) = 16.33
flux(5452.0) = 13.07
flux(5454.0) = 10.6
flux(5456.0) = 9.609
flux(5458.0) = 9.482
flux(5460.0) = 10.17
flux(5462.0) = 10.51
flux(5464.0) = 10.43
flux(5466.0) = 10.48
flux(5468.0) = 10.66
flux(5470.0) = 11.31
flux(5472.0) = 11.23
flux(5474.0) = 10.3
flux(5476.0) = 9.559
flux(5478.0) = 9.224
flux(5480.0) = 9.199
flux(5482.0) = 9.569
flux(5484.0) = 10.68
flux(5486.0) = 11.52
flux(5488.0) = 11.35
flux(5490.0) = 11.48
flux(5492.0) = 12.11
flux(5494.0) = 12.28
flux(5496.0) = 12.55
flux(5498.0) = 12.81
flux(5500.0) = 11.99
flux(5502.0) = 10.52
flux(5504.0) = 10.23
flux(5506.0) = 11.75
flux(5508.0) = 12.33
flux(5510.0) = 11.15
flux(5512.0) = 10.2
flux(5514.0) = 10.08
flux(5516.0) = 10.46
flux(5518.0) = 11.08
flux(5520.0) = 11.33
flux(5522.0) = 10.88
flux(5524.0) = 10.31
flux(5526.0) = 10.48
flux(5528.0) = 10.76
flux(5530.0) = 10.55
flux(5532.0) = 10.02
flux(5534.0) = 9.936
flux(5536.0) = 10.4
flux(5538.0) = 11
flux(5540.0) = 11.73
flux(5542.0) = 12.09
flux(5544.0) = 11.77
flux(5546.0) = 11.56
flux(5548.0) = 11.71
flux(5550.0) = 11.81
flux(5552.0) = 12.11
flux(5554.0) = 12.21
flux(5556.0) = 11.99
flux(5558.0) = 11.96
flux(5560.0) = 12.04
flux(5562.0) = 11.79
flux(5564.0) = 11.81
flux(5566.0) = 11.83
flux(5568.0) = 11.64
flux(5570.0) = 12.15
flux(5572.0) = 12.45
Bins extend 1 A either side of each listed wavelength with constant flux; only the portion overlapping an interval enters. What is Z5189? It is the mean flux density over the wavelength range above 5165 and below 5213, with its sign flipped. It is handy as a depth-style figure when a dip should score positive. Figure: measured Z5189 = -11.1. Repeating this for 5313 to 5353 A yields -11.2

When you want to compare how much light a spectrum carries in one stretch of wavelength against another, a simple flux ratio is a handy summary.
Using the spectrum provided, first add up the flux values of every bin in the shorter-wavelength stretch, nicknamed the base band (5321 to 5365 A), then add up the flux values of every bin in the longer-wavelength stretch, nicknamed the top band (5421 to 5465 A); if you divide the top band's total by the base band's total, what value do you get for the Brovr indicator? 1.00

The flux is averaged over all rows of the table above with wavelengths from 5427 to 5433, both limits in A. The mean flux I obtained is 10.1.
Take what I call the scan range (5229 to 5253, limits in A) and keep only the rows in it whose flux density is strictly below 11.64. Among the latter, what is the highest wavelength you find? 5250.0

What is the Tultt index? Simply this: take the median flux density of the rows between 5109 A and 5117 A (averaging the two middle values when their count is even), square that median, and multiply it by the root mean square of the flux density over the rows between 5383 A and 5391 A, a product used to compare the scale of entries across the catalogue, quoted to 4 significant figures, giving 1407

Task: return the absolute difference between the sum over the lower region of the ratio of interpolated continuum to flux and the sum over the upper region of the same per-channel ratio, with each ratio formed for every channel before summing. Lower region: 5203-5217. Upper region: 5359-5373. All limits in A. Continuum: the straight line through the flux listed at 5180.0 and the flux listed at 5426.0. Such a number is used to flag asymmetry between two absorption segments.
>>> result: 0.336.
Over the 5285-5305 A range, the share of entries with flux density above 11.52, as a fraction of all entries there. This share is 0.40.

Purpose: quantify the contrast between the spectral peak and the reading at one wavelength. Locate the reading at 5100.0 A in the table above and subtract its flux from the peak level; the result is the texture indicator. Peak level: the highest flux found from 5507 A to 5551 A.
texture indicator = 1.4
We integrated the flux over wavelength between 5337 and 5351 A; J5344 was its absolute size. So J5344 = 158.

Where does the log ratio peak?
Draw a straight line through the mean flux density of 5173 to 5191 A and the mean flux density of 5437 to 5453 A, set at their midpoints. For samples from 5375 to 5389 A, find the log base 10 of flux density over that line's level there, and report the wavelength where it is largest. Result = 5382.0 A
